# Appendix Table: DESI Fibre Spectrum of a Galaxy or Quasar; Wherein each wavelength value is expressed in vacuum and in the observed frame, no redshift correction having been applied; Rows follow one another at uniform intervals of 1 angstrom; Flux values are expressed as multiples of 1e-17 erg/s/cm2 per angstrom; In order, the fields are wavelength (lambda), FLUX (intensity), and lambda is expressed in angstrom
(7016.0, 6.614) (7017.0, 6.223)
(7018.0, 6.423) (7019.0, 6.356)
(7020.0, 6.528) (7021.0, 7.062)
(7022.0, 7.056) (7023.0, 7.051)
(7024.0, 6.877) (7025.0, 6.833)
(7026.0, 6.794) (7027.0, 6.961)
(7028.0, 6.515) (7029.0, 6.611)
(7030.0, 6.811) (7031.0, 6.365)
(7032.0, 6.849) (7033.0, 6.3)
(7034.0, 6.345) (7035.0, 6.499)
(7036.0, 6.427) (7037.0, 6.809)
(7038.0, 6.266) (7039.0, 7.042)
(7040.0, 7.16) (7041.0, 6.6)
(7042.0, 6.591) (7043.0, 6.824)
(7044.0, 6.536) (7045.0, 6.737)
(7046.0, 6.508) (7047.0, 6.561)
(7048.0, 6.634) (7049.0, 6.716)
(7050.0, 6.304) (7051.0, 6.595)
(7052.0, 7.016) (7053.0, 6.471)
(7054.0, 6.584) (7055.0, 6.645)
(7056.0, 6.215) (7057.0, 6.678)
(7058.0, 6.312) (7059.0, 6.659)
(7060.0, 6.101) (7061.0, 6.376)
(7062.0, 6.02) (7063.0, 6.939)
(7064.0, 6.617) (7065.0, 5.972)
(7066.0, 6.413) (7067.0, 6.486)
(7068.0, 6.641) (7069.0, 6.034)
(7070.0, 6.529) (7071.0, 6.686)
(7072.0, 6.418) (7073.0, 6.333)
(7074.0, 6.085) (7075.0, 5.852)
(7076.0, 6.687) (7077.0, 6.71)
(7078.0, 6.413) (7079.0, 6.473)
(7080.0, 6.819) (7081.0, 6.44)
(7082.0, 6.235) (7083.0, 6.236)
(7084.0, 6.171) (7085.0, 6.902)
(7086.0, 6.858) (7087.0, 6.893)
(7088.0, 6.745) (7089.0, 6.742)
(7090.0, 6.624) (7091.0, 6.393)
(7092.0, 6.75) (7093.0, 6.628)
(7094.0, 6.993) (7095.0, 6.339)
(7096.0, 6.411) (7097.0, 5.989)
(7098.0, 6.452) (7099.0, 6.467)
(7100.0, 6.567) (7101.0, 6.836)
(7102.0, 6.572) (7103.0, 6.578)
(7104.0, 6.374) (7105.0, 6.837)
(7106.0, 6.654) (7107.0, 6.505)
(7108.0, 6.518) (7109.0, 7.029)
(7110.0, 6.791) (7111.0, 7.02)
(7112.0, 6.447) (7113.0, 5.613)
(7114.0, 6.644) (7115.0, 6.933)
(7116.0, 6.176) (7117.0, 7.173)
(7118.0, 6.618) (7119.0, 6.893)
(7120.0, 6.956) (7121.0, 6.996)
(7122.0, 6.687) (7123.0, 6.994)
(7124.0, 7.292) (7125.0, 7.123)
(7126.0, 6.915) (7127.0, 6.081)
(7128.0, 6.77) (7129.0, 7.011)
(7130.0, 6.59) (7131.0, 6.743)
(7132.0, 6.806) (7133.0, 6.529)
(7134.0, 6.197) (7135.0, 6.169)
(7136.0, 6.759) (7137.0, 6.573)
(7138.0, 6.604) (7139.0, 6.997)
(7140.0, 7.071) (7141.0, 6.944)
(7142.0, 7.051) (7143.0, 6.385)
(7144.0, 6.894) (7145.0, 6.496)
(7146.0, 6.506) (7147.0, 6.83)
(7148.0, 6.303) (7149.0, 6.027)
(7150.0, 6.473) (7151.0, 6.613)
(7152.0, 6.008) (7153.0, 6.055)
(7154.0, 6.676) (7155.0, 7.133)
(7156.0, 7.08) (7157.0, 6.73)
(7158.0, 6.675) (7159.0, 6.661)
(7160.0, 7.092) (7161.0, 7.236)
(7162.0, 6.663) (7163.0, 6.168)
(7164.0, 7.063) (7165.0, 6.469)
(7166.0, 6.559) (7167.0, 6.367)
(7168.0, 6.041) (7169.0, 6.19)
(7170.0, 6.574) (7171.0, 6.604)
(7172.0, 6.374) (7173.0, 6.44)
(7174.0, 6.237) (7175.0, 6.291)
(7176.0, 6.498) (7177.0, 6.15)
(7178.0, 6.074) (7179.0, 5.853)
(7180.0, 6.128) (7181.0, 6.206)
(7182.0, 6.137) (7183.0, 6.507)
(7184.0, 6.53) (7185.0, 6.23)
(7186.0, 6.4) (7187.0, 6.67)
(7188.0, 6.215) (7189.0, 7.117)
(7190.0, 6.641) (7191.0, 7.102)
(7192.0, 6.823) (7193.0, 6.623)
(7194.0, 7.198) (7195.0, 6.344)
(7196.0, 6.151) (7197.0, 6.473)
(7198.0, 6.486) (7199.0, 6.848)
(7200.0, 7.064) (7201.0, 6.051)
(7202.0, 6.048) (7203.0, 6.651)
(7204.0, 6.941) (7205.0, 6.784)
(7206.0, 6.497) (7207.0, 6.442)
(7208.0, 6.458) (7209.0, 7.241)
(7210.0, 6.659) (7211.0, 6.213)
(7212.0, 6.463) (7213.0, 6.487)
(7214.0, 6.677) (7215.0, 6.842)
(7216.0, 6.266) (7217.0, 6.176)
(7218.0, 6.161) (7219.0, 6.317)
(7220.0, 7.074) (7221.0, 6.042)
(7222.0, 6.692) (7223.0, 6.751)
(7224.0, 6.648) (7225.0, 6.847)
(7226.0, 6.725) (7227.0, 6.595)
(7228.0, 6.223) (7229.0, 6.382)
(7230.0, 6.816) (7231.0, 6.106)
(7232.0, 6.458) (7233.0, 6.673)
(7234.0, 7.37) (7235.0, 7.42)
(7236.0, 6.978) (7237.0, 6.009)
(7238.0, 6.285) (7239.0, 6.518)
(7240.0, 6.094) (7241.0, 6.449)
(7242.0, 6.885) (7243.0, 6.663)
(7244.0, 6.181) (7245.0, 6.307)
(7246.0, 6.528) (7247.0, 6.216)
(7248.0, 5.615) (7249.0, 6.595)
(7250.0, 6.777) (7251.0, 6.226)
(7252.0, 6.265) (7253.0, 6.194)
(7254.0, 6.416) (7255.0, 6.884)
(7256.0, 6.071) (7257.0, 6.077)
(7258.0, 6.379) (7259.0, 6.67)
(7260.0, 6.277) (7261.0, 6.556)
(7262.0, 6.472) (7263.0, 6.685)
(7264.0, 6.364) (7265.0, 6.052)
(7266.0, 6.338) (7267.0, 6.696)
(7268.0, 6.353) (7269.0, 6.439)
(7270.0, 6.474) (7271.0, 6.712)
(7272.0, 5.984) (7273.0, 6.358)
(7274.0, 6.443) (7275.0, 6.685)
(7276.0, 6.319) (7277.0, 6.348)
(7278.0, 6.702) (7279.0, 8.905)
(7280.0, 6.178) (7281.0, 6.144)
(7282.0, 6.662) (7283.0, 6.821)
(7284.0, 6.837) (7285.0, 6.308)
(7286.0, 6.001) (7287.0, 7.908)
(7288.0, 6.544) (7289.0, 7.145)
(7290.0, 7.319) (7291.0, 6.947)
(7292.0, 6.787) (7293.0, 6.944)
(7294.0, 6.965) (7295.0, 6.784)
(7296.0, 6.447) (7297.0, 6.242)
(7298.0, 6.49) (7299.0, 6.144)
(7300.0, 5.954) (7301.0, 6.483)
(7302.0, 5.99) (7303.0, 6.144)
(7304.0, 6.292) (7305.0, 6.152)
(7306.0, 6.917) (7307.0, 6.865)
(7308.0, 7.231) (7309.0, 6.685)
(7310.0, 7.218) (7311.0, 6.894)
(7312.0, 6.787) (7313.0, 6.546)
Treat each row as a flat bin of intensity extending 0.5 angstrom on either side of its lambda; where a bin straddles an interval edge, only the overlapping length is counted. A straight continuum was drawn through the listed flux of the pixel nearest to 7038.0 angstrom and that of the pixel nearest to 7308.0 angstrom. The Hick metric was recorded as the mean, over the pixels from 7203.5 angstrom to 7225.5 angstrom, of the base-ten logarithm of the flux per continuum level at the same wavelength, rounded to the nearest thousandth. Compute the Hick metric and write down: -0.021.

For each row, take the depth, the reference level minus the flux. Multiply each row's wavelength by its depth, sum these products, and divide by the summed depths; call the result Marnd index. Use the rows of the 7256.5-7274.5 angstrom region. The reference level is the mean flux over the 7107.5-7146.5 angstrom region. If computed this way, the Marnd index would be 7265.5 angstrom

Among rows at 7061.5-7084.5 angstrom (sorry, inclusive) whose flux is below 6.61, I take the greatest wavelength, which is 7084.0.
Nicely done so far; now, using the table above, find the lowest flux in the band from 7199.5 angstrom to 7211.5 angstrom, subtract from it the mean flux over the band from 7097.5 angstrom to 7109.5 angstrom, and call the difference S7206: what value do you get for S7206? -0.57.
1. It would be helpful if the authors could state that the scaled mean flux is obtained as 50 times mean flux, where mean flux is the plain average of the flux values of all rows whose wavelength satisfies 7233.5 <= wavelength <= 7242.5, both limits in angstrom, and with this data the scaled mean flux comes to 333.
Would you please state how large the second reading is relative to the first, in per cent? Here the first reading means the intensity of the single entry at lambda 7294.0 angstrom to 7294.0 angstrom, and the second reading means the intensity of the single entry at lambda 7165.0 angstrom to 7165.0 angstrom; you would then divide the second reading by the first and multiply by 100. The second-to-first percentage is 93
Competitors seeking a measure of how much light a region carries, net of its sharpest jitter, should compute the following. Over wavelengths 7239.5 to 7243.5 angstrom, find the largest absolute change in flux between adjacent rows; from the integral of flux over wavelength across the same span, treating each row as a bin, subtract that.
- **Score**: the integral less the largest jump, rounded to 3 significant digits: 25.7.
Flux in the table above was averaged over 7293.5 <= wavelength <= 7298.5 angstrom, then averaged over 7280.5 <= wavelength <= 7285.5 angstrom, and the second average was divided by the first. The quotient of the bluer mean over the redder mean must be 1.00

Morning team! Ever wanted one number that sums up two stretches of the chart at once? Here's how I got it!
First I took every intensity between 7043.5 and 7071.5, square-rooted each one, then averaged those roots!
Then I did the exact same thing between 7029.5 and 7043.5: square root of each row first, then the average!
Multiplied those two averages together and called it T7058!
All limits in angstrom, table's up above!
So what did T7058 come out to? 6.56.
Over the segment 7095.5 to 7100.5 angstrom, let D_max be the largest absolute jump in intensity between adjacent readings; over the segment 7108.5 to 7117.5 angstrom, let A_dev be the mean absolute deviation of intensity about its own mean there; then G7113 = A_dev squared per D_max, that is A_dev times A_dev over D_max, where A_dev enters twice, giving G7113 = 0.31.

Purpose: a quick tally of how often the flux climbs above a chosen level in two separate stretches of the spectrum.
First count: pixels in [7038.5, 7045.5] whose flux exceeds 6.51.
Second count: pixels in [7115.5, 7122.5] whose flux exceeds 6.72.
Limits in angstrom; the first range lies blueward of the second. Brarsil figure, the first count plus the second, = 11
